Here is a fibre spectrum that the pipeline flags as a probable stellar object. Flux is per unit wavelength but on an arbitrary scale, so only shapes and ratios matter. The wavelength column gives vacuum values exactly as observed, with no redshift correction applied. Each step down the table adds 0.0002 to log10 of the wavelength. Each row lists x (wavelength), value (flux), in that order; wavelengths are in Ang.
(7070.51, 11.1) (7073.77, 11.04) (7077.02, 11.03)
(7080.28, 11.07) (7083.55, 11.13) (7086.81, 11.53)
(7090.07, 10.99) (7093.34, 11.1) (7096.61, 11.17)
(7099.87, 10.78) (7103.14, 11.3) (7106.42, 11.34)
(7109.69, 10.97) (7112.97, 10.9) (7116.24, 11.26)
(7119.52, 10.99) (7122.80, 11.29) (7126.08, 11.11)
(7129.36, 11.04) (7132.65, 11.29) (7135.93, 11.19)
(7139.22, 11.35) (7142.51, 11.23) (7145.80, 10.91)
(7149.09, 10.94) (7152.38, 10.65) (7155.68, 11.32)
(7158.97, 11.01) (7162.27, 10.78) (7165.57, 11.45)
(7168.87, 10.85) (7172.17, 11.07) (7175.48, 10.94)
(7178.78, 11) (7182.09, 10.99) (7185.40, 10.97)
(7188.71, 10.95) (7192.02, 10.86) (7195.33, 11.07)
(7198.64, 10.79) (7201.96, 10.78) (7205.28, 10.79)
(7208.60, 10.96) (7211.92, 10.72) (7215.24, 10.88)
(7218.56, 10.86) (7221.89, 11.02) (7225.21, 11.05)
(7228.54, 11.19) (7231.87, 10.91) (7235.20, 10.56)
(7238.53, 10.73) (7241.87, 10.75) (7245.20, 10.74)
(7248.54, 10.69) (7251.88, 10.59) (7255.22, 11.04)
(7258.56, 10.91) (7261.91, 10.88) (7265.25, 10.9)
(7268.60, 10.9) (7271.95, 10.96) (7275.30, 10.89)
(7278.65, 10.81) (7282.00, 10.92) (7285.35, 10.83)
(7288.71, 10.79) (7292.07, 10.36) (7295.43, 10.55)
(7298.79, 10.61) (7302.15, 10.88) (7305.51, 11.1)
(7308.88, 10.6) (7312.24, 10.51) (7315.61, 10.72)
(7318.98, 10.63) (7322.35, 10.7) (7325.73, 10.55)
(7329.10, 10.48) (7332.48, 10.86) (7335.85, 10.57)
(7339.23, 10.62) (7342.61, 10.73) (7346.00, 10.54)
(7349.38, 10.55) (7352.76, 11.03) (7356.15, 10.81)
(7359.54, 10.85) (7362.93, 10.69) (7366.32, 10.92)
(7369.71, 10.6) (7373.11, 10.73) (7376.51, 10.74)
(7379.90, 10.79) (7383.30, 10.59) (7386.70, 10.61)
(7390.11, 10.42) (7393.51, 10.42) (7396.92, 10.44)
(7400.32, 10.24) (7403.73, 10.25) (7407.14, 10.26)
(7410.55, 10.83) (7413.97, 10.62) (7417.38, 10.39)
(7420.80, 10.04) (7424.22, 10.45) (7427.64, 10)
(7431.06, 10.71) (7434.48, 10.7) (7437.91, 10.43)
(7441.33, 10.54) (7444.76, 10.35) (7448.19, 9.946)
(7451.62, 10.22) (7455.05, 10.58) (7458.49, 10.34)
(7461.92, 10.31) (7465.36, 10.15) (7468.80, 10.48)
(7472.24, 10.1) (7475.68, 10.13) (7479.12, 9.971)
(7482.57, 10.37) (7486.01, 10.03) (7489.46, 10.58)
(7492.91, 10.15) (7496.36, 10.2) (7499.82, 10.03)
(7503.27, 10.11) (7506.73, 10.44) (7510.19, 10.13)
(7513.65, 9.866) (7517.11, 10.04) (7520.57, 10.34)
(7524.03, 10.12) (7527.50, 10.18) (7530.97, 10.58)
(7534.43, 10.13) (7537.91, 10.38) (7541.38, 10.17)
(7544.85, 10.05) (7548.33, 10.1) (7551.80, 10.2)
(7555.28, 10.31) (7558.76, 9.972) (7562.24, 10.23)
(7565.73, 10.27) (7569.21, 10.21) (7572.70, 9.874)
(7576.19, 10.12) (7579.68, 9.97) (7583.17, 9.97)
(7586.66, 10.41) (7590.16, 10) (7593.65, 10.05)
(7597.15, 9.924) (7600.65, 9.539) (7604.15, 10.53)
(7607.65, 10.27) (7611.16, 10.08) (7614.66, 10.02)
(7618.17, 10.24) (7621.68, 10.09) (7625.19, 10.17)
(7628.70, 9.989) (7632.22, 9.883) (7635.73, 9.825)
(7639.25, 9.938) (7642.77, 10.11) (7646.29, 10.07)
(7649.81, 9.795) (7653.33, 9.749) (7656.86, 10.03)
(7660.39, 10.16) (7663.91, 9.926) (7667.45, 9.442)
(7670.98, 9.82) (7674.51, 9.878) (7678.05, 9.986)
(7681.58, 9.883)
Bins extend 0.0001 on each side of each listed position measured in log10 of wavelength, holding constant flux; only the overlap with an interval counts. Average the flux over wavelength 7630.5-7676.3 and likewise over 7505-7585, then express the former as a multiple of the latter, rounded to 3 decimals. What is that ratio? 0.974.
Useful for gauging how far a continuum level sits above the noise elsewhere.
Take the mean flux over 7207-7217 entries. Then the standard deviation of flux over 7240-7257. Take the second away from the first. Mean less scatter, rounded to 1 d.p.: 10.7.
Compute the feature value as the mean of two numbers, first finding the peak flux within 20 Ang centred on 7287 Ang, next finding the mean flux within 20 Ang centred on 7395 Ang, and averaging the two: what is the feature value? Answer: 10.7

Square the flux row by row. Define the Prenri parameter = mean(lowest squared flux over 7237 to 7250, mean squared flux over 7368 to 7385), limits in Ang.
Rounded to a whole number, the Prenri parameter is 114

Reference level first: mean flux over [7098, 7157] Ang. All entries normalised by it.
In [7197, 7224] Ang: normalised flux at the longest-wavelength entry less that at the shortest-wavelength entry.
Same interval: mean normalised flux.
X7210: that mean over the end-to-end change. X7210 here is 47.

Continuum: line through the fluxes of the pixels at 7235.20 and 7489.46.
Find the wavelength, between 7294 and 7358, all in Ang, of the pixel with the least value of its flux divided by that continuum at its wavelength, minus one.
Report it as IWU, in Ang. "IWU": 7329.10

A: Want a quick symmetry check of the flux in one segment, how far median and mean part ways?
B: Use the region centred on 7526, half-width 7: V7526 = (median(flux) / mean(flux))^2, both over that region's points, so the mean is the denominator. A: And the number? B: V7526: 0.991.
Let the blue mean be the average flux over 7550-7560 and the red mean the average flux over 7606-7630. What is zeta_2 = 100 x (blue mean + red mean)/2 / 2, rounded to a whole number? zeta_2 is 507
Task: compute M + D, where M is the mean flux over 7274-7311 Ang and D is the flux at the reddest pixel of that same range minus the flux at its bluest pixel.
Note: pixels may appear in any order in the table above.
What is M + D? 10.5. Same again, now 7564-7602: 9.3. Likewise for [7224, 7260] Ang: 10.7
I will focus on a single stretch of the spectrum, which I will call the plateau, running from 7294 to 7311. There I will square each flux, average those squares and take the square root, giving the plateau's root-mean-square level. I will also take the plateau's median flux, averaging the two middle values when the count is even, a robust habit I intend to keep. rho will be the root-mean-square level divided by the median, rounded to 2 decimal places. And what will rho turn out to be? 1.01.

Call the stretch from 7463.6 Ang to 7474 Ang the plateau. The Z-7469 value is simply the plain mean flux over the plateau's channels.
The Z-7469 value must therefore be 10.24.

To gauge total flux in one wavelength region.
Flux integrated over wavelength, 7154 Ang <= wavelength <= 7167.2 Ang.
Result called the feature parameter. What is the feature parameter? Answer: 147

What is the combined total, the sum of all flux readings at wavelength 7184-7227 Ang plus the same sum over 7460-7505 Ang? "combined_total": 274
